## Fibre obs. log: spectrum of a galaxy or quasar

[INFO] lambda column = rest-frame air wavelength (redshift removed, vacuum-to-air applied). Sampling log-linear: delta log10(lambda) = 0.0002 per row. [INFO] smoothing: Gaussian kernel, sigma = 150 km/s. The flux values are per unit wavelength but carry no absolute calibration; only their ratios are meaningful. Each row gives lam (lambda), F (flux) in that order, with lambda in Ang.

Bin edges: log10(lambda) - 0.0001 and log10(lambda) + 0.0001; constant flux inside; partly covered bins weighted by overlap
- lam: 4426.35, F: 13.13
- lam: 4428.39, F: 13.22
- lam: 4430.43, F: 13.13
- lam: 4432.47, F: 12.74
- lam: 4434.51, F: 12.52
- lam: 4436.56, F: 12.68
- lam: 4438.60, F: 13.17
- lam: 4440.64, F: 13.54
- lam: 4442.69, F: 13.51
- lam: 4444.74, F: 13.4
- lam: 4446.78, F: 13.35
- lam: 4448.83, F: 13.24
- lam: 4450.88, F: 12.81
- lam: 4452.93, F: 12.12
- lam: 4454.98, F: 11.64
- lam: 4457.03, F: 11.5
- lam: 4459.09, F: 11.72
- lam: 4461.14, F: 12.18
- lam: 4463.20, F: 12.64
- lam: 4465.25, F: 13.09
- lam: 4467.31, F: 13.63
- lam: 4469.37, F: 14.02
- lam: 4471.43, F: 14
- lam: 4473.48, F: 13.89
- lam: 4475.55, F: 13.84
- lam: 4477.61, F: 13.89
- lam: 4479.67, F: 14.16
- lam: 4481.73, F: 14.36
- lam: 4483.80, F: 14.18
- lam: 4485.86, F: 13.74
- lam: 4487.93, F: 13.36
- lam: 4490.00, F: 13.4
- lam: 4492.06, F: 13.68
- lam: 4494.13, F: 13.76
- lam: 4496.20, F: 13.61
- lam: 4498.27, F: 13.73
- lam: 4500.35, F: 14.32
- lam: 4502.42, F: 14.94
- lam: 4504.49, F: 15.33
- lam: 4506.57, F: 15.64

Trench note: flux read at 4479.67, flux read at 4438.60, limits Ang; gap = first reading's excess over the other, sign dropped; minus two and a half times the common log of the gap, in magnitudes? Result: 0.0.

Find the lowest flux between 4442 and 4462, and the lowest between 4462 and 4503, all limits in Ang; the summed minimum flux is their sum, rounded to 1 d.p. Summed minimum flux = 24.1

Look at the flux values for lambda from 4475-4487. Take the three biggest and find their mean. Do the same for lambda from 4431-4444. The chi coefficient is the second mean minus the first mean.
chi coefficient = -0.83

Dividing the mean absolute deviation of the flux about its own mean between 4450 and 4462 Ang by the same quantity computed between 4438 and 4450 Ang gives 3.3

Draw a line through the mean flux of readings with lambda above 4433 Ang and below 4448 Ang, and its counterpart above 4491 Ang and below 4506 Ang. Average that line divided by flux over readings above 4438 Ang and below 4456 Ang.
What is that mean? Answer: 1.03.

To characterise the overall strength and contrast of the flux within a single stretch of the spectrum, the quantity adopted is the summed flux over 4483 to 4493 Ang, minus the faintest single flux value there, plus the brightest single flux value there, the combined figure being 69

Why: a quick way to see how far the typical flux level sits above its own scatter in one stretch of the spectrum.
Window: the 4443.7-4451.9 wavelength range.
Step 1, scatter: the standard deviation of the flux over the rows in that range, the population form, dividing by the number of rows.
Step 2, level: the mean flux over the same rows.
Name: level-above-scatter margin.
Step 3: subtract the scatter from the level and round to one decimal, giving 13.0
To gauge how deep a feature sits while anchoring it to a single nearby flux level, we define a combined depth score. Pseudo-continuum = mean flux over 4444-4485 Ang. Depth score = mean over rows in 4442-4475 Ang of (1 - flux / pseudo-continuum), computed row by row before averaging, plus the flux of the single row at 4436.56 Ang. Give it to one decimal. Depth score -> 12.7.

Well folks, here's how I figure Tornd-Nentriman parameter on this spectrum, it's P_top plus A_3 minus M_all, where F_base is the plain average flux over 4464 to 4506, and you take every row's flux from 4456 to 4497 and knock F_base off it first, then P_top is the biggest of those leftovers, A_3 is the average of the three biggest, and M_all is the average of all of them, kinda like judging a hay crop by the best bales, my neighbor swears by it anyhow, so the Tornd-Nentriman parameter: 1.2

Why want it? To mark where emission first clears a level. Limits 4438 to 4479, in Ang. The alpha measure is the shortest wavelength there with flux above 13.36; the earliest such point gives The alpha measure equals 4440.64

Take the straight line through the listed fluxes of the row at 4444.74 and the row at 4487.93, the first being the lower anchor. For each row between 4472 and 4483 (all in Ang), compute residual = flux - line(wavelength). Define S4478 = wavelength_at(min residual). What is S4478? 4475.55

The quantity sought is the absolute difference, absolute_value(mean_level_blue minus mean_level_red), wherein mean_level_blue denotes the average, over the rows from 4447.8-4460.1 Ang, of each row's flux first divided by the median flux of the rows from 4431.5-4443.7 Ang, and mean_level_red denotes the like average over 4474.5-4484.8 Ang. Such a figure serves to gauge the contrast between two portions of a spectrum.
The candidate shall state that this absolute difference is 0.15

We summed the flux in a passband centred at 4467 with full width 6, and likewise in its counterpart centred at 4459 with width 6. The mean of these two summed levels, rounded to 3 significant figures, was 38.1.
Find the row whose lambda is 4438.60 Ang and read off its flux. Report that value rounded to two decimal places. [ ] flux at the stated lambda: 13.17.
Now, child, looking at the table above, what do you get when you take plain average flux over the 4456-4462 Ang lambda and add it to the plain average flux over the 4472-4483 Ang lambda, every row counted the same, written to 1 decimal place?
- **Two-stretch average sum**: 25.8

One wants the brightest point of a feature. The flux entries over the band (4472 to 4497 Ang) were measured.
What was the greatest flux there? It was 14.36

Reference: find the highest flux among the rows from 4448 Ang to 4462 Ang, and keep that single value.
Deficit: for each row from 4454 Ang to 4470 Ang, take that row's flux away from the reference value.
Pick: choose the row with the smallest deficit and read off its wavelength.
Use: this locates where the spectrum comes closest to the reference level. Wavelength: 4469.37 Ang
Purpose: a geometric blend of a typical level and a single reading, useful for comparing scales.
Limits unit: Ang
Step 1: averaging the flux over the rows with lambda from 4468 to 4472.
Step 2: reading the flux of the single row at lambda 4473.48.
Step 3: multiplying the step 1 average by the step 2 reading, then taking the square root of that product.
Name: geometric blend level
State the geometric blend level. 13.9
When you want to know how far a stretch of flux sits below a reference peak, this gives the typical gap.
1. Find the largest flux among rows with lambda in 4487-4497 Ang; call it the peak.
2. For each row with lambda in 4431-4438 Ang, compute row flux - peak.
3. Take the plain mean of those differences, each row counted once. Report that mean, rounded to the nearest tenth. -1.1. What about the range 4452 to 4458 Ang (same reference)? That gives -2.0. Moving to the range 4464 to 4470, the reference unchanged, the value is -0.2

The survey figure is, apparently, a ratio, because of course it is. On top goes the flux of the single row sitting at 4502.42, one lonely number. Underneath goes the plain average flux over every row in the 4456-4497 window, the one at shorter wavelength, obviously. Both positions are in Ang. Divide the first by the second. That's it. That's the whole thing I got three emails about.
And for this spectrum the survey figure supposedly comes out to 1.11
